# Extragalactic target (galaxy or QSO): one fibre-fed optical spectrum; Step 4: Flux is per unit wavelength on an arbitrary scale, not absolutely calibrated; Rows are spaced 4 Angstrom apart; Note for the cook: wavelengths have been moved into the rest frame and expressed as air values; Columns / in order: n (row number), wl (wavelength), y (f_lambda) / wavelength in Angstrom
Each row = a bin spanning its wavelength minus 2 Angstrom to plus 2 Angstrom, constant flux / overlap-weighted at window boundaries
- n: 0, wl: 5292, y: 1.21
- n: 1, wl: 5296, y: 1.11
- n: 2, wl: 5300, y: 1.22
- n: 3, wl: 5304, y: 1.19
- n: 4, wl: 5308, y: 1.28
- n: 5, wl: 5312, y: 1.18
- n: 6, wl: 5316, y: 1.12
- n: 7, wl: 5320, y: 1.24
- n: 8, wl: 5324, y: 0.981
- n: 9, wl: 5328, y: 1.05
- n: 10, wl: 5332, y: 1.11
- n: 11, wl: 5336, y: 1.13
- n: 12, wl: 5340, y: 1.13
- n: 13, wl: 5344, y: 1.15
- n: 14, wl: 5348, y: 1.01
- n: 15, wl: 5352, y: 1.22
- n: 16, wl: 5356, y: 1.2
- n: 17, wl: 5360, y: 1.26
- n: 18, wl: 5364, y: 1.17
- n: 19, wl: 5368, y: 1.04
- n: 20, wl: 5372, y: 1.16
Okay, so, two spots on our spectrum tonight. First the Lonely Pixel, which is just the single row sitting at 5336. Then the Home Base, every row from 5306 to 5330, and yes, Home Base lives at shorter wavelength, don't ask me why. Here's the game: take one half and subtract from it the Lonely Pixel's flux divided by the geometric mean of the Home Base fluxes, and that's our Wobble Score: -0.49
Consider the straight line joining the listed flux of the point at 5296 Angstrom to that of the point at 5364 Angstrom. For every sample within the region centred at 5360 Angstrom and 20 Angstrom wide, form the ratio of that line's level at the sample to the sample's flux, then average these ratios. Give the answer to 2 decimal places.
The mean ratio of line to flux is 0.99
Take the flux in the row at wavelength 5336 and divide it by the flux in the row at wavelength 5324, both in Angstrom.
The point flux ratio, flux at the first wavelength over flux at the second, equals 1.15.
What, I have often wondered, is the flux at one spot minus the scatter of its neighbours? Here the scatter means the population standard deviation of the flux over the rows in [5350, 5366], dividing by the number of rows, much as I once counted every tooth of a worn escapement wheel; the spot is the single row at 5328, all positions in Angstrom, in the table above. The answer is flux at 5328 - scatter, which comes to 1.02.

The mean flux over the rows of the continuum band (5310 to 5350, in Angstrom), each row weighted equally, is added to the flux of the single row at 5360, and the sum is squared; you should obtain 5.6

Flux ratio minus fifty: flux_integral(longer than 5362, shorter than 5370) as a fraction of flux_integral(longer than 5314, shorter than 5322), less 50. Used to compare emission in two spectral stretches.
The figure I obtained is -49.1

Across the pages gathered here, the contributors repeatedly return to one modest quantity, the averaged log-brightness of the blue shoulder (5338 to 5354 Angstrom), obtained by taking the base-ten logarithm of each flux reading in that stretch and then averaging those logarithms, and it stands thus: 0.051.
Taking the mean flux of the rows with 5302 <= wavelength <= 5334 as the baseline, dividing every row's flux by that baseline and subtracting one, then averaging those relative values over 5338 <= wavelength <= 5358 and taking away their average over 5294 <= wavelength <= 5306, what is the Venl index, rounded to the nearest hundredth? -0.03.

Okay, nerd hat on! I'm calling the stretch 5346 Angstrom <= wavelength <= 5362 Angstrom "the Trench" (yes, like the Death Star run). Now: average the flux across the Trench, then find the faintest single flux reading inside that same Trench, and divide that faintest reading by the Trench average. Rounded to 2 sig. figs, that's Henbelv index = 0.86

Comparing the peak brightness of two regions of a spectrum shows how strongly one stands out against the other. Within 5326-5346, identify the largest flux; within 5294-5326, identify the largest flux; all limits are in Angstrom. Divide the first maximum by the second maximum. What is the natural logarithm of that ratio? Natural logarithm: -0.11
